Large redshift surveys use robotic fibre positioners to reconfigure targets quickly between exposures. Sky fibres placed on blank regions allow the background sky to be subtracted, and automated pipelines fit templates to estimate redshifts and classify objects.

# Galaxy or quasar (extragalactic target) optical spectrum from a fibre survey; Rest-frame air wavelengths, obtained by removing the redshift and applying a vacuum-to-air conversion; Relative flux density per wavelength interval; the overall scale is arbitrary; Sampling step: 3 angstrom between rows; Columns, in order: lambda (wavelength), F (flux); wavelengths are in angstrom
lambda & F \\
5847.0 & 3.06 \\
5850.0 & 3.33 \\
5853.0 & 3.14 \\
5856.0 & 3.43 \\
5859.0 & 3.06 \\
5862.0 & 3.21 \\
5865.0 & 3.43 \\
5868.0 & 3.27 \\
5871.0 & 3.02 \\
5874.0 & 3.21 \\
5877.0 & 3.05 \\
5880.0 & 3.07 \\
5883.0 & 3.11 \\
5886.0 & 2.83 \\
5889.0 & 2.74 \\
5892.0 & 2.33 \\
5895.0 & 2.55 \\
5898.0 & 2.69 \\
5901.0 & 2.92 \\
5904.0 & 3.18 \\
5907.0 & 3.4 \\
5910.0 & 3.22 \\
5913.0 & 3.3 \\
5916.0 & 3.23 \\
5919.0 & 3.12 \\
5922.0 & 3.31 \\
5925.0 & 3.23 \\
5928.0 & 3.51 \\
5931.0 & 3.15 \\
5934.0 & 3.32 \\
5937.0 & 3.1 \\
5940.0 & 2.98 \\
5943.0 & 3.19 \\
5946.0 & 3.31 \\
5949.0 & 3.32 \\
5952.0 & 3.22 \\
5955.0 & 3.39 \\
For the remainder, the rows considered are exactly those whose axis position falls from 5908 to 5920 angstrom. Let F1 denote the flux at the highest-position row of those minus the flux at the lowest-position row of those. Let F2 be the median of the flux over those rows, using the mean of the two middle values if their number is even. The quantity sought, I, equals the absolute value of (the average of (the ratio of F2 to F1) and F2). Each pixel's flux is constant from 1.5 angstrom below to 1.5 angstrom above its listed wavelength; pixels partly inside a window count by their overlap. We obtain 15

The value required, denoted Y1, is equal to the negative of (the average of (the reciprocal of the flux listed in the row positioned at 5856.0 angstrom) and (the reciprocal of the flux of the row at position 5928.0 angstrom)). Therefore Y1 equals -0.288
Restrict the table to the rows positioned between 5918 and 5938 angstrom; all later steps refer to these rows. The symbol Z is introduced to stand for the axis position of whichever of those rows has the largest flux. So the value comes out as 5928.0 angstrom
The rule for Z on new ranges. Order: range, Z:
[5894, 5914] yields 5907.0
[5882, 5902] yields 5883.0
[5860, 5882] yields 5865.0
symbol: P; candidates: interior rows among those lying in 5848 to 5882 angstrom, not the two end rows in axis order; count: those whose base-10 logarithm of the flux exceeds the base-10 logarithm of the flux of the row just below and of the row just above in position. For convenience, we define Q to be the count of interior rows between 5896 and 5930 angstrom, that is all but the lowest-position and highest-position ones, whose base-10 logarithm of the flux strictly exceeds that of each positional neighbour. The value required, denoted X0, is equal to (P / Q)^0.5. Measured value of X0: 1.0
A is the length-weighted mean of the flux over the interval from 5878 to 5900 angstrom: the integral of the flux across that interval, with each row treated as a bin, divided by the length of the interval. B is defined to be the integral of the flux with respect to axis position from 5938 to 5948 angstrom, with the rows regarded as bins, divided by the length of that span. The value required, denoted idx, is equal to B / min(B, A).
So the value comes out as 1.14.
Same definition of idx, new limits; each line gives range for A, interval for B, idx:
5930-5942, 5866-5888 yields 1.00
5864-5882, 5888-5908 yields 1.00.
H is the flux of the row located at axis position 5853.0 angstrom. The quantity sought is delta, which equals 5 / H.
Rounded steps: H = 3.14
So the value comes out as 1.59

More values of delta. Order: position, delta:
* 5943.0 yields 1.57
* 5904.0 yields 1.57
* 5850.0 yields 1.50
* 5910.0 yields 1.55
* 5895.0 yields 1.96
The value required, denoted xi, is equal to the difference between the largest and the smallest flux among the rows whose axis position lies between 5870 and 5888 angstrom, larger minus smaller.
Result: 0.38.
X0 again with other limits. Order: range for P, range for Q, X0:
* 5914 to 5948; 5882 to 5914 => 1.7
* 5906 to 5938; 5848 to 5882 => 1.2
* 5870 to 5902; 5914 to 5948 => 0.8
